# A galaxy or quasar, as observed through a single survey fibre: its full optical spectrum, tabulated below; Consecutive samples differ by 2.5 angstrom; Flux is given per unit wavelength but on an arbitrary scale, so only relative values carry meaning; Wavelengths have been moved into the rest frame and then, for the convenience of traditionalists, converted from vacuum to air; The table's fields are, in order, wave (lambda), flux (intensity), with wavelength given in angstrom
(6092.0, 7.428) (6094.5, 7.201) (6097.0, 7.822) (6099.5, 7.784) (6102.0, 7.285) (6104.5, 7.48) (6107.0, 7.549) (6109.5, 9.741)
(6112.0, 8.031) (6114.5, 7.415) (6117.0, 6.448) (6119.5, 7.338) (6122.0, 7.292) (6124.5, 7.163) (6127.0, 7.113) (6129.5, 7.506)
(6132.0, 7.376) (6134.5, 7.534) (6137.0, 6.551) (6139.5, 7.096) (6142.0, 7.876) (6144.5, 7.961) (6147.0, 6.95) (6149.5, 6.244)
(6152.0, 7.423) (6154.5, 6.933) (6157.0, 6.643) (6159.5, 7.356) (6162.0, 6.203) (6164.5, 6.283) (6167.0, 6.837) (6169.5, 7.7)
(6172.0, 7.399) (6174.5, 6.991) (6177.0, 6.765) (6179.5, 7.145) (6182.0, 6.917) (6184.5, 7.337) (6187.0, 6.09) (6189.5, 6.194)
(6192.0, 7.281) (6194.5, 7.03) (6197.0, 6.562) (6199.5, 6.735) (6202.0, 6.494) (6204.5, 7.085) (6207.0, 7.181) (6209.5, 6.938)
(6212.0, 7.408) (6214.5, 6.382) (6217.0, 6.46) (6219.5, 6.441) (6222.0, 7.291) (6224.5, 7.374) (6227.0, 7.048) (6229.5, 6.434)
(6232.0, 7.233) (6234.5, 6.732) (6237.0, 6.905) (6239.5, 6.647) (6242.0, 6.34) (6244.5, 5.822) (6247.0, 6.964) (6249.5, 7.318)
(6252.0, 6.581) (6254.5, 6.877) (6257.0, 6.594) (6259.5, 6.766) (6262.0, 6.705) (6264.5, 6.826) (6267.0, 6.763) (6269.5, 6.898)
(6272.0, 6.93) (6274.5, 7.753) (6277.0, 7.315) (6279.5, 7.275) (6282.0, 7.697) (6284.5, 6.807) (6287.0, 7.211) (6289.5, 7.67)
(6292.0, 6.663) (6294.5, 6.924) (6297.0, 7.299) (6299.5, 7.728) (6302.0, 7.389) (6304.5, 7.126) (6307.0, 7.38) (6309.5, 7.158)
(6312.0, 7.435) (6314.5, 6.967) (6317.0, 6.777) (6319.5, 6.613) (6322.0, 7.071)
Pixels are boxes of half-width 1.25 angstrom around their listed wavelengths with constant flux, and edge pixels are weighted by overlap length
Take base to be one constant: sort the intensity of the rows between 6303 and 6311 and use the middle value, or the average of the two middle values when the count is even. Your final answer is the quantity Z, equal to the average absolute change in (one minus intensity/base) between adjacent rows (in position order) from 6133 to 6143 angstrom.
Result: 0.107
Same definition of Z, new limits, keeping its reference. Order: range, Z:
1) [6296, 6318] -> 0.043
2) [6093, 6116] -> 0.104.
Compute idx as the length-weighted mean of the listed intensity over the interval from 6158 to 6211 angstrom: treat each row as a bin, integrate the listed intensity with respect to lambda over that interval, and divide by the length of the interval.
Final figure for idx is 6.88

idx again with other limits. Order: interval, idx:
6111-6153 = 7.25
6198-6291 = 6.91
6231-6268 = 6.73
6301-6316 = 7.23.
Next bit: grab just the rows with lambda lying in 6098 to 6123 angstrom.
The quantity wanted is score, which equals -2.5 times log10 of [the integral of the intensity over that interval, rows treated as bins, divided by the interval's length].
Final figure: -2.21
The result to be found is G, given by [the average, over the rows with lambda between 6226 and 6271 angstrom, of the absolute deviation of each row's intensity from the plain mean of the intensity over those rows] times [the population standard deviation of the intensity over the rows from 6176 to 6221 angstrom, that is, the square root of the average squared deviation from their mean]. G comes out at 0.09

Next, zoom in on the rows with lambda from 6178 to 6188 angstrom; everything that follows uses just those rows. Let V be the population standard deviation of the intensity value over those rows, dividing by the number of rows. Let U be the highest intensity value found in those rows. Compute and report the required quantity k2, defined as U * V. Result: 3.5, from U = 7.337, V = 0.48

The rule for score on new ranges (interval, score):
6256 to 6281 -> -2.11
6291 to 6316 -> -2.14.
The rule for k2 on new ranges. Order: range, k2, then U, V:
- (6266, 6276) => 3.0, 7.753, 0.39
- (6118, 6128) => 0.7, 7.338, 0.09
